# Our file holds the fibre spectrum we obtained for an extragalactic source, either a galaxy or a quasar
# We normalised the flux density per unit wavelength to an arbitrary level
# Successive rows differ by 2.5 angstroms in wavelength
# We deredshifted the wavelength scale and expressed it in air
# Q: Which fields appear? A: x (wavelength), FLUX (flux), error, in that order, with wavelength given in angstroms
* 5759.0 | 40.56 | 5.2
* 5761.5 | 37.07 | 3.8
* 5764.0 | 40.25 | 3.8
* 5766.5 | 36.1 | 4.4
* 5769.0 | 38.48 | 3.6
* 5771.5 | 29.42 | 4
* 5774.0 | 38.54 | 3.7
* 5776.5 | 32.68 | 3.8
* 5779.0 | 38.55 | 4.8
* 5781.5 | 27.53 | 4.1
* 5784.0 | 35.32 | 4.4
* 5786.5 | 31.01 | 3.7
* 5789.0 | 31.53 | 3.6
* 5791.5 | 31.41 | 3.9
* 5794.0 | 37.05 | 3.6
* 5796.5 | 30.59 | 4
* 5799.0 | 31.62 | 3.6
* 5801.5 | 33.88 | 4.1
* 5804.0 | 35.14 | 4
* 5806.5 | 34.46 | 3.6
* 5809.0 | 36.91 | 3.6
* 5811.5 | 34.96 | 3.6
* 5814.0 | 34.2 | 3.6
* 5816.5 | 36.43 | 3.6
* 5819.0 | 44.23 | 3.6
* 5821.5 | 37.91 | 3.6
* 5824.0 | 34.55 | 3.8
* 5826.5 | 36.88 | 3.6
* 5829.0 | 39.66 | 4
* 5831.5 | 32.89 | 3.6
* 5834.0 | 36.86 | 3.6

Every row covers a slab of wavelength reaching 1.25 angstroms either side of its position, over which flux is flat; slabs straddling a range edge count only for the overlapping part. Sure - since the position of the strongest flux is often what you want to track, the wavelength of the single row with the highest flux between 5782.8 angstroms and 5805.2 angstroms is 5794.0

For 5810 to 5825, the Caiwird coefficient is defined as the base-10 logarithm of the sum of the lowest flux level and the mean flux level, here 1.853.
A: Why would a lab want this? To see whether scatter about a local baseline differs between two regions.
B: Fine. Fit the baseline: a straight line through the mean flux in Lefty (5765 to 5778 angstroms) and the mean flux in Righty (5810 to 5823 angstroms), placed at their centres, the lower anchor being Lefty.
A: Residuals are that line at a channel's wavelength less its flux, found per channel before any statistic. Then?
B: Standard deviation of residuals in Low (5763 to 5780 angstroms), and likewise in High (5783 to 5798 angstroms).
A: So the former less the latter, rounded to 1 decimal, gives 1.2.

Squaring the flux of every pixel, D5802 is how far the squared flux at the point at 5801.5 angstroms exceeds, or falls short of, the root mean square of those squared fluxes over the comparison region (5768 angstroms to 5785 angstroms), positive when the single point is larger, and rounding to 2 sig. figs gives -84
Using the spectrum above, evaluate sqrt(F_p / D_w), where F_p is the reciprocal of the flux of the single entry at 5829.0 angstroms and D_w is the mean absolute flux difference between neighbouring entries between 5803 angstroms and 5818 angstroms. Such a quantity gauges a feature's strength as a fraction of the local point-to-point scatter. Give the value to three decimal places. 0.125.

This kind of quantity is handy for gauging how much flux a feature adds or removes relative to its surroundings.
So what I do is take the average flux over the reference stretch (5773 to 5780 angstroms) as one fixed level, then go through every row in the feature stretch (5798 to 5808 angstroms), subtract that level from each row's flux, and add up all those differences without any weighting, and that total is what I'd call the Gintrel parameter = -11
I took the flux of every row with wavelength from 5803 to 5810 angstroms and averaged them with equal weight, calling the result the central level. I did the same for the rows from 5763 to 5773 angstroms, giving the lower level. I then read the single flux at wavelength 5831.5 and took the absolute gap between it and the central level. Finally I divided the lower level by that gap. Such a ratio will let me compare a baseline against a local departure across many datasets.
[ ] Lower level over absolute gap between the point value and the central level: 14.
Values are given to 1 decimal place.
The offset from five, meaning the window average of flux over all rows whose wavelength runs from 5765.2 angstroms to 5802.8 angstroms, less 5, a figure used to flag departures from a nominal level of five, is 28.6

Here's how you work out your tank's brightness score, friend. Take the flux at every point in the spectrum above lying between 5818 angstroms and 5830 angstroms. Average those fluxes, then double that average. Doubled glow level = 77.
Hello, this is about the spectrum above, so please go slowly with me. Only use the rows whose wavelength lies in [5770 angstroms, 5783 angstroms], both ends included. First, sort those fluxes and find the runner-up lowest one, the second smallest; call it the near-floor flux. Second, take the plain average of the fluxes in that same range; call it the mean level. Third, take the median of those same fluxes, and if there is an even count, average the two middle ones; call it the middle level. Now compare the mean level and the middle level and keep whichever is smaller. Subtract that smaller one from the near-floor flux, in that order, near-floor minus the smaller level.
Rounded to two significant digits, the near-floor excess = -3.3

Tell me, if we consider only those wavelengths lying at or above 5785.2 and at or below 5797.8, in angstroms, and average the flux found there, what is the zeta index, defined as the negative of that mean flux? -32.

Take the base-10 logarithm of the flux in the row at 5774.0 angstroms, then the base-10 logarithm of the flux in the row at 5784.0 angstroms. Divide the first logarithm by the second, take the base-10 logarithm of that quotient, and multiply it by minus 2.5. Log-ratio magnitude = -0.026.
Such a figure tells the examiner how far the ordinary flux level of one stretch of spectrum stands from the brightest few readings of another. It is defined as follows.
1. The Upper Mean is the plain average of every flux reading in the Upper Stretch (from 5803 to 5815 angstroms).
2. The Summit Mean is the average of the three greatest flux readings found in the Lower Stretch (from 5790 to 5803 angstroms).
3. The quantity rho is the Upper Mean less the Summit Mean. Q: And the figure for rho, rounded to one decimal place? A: 1.0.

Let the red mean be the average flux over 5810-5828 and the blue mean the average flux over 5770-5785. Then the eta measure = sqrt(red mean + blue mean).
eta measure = 8.41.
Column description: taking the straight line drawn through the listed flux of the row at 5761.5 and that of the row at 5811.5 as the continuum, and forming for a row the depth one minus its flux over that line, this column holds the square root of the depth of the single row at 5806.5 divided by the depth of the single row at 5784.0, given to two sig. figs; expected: 0.96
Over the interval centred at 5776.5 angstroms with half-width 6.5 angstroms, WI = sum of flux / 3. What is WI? 56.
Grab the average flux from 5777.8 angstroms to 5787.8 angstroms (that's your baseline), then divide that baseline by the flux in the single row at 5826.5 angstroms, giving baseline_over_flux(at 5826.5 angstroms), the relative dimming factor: 0.90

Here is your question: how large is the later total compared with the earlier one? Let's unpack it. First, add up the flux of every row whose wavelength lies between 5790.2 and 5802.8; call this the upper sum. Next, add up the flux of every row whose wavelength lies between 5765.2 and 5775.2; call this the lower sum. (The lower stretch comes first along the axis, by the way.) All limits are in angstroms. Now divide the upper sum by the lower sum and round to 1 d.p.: 1.2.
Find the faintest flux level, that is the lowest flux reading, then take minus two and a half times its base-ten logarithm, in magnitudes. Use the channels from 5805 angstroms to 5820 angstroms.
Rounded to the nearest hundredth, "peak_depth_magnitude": -3.84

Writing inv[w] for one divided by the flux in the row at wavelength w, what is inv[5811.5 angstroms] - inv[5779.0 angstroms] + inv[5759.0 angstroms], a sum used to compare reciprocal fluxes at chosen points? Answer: 0.0273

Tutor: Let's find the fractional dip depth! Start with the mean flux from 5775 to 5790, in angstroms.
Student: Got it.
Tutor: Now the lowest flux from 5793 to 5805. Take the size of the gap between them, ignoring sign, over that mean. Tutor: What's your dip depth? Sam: 0.07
